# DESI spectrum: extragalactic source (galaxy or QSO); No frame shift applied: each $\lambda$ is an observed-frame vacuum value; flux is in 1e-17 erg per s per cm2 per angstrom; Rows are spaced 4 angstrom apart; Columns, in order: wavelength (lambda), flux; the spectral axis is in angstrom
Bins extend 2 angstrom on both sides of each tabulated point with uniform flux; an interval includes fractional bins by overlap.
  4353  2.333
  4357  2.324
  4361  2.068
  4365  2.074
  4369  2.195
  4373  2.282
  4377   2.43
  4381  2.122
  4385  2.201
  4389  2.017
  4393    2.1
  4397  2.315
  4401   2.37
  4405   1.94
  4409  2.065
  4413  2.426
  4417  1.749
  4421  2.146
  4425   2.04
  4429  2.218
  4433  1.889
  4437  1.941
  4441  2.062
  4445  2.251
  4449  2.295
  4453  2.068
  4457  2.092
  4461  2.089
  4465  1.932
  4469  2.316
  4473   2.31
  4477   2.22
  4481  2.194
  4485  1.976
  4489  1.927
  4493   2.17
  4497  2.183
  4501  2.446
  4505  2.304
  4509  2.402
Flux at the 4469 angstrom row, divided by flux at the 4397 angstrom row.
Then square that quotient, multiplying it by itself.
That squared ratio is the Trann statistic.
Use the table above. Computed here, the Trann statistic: 1.00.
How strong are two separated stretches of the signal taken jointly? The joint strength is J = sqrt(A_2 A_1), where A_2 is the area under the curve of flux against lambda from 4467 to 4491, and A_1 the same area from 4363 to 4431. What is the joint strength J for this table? 87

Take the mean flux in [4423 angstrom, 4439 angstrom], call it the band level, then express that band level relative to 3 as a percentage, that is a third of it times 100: 67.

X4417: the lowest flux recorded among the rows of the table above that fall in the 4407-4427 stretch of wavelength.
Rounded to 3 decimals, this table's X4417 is 1.749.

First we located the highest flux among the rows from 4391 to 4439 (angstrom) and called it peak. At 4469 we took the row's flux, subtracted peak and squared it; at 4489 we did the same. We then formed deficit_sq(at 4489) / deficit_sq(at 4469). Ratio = 21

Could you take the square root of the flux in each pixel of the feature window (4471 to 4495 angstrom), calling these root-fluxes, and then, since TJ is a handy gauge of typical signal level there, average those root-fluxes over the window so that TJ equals 1.46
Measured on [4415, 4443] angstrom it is 1.42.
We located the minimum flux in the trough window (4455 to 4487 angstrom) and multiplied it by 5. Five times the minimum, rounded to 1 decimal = 9.7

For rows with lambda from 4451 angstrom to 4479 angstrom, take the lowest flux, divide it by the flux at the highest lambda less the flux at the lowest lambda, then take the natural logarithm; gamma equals 2.5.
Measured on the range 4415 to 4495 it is 1.4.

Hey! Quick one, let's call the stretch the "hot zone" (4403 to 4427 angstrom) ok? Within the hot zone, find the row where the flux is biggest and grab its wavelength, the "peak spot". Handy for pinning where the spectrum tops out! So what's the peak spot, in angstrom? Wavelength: 4413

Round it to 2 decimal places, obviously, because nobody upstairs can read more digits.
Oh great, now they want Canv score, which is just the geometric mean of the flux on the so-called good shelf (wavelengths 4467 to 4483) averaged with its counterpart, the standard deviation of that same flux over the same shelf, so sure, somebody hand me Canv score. 1.16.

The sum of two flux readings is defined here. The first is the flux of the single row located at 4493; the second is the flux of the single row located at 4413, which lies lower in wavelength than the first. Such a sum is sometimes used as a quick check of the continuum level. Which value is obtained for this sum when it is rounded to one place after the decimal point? 4.6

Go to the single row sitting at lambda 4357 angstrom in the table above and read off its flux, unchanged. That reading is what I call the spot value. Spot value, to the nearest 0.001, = 2.324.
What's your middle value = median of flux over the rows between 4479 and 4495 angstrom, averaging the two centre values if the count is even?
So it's 2.07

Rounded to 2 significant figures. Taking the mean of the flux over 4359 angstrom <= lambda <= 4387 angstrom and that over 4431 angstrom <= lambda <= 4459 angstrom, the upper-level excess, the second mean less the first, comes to -0.11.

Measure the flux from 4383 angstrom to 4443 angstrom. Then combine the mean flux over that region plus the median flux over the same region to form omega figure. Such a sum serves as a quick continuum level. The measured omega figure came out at 4.16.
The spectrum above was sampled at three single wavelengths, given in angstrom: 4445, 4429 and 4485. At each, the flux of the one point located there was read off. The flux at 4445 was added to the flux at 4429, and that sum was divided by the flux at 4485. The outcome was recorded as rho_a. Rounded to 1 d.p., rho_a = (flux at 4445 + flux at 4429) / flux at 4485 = 2.3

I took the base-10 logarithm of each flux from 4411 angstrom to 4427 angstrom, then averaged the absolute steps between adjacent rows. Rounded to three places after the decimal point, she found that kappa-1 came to 0.084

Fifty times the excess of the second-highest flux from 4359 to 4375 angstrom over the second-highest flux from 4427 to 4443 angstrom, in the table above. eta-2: 7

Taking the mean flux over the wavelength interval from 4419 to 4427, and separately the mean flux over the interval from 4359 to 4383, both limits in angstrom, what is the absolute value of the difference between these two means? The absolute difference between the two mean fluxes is 0.10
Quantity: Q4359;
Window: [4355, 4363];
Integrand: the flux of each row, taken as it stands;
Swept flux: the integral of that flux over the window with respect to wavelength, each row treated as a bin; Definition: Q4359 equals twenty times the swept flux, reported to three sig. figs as 351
